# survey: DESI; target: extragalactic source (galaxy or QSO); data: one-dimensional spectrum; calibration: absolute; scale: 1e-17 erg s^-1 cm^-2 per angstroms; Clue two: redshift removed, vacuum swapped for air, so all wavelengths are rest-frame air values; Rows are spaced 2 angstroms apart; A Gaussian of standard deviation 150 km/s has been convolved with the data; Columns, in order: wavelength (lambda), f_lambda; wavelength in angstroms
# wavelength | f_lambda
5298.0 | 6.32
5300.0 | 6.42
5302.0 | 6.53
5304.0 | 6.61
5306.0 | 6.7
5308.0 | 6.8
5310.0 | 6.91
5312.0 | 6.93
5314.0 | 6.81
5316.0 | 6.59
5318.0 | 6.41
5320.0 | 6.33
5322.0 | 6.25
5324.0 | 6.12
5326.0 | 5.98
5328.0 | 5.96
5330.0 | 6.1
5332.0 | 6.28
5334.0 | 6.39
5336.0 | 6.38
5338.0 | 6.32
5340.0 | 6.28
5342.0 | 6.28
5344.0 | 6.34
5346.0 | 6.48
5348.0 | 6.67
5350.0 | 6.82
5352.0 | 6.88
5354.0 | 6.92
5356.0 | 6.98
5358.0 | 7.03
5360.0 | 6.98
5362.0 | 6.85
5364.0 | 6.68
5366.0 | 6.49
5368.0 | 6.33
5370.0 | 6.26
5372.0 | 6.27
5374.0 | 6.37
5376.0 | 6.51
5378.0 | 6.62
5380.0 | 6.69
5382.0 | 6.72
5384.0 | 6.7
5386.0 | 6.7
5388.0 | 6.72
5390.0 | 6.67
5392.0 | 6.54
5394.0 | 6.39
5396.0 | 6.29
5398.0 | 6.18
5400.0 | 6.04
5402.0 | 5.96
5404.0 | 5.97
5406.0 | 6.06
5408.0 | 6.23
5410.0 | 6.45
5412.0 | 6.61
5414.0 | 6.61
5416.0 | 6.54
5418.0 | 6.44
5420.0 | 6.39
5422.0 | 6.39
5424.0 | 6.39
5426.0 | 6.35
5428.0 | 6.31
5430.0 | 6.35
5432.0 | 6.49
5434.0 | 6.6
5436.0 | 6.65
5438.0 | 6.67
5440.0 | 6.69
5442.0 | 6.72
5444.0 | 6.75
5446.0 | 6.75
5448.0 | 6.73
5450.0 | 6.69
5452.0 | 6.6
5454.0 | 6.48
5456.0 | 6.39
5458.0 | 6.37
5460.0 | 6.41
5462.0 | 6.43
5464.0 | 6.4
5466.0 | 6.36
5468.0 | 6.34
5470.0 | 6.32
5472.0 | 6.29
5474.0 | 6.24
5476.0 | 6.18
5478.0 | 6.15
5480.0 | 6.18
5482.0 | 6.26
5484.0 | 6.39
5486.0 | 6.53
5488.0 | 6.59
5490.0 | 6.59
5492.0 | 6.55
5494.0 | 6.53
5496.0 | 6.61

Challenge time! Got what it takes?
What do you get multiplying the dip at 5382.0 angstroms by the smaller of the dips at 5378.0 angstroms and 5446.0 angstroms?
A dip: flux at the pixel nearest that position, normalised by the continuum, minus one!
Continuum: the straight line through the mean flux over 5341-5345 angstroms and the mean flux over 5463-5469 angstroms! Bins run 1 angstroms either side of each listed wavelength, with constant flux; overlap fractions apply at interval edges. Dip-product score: 0.0029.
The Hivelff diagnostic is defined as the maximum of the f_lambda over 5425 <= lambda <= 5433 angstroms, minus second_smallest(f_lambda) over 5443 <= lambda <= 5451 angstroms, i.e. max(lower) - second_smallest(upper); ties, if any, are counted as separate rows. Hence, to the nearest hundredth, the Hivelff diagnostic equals -0.24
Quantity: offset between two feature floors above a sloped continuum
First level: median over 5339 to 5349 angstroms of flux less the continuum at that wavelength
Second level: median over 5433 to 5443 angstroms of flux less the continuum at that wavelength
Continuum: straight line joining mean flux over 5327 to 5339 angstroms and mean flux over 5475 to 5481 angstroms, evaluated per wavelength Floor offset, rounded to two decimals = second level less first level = 0.37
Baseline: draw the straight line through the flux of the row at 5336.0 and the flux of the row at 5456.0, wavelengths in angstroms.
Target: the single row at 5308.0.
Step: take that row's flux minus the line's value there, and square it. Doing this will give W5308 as 0.18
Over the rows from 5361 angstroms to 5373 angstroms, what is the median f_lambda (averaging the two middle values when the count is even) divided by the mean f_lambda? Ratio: 0.99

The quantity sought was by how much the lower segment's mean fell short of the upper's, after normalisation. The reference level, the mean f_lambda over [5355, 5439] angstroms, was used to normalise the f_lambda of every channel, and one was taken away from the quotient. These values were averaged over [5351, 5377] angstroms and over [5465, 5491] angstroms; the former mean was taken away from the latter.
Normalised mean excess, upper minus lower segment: -0.05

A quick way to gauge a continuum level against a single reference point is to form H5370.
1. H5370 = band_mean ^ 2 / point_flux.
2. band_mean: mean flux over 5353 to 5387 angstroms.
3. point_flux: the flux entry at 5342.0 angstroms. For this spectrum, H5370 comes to 7.0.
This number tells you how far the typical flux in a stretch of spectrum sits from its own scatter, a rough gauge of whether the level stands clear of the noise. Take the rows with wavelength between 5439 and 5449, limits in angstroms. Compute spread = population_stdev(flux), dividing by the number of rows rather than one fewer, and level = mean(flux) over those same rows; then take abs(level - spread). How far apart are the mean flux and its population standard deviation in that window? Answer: 6.71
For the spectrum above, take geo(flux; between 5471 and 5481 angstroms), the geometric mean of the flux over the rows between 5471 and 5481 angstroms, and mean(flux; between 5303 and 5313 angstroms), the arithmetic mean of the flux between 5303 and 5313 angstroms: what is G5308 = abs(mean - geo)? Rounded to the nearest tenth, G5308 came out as 0.6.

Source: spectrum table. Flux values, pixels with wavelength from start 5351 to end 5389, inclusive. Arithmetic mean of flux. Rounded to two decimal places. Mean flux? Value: 6.67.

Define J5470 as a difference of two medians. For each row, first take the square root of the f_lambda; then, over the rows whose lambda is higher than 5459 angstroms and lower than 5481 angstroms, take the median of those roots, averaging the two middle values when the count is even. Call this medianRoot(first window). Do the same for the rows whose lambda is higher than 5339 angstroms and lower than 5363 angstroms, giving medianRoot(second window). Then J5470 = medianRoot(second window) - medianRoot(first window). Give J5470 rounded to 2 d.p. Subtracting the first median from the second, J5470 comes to 0.10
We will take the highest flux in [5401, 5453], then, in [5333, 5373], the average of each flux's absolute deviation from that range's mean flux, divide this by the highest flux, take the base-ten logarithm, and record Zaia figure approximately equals -1.418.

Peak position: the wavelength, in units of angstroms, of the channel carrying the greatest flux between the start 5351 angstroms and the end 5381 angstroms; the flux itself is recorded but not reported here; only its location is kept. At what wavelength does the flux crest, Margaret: 5358.0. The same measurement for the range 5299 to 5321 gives 5312.0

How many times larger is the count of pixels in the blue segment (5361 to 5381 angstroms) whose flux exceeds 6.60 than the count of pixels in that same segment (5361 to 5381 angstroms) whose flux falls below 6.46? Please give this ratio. 1.0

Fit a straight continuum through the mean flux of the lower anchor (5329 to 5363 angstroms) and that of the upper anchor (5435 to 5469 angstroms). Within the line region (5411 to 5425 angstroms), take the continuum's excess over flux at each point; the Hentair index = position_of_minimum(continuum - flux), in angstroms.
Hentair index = 5414.0 angstroms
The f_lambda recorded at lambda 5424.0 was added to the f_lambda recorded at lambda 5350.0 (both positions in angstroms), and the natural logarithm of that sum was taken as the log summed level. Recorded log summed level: 2.581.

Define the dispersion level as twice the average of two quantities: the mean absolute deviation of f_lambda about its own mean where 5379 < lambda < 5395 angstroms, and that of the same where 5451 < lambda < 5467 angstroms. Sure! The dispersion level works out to 0.14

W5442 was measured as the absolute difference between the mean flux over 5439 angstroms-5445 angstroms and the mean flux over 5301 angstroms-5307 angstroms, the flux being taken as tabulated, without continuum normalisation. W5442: 0.11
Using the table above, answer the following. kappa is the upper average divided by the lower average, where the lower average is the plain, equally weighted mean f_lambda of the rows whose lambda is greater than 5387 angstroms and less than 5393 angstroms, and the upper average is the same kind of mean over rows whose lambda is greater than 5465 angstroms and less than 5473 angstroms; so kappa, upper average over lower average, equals 0.95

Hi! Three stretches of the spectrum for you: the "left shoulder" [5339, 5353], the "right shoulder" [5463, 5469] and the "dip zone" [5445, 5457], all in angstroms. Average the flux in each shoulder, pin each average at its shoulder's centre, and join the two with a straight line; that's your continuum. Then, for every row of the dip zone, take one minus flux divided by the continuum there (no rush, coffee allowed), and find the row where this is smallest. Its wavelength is 5446.0 angstroms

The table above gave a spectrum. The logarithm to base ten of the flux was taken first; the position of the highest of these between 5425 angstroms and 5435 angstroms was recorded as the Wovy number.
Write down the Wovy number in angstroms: 5434.0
